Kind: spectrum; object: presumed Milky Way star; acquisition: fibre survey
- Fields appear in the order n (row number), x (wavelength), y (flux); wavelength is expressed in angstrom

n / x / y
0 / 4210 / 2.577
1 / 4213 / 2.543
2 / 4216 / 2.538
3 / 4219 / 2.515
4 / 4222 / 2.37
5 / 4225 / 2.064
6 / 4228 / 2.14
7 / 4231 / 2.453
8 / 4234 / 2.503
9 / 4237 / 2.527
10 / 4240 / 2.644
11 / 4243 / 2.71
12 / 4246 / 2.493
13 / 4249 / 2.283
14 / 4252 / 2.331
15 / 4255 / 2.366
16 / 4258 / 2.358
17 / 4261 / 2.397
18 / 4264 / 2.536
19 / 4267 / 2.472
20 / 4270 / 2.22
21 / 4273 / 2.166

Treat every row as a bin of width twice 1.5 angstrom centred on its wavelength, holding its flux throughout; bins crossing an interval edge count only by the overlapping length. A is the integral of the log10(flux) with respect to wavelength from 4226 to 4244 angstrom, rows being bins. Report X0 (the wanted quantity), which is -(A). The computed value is -7.07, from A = 7.07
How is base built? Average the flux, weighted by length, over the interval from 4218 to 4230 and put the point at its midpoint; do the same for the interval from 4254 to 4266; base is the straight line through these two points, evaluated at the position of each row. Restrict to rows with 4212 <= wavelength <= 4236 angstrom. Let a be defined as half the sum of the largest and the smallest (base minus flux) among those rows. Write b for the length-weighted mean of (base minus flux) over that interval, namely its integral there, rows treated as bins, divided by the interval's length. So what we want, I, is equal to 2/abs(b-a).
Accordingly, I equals 30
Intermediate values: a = -0.05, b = -0.12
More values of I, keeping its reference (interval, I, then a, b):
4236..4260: 46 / -0.14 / -0.09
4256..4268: 135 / -0.02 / -0.01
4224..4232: 45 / 0.03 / 0.07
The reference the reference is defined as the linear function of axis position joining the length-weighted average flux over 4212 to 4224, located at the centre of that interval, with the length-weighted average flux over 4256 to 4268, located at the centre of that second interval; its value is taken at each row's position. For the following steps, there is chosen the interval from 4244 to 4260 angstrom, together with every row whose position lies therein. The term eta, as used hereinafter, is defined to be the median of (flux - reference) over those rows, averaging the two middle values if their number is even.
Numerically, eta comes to -0.08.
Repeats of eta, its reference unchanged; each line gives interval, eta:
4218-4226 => -0.10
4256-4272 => -0.04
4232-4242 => 0.07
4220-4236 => -0.10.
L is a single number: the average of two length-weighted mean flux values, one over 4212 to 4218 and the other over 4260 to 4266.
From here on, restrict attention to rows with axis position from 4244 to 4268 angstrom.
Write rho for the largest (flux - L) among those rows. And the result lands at 0.03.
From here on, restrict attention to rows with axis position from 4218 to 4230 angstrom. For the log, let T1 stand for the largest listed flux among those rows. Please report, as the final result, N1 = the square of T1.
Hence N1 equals 6.3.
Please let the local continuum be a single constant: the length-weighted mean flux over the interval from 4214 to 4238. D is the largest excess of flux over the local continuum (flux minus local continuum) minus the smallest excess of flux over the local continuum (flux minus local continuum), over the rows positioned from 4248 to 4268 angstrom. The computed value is 0.25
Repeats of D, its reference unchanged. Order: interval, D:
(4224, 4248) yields 0.65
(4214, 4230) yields 0.47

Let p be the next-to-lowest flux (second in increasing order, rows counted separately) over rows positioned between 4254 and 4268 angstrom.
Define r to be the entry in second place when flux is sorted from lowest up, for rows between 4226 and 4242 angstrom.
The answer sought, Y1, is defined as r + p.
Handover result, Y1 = 4.82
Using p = 2.366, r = 2.453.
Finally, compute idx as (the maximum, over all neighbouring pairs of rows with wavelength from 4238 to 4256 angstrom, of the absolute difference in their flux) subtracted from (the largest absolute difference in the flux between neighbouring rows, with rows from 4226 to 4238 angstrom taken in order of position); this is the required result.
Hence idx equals 0.096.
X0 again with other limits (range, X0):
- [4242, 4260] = -6.88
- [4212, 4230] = -6.68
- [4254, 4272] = -6.79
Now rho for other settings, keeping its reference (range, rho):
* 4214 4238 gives 0.03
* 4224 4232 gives -0.05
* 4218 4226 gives 0.01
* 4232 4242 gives 0.14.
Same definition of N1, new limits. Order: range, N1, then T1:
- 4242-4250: 7.3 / 2.71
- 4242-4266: 7.3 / 2.71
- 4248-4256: 5.6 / 2.366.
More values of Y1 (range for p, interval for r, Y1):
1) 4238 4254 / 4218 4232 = 4.47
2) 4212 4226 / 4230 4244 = 4.87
